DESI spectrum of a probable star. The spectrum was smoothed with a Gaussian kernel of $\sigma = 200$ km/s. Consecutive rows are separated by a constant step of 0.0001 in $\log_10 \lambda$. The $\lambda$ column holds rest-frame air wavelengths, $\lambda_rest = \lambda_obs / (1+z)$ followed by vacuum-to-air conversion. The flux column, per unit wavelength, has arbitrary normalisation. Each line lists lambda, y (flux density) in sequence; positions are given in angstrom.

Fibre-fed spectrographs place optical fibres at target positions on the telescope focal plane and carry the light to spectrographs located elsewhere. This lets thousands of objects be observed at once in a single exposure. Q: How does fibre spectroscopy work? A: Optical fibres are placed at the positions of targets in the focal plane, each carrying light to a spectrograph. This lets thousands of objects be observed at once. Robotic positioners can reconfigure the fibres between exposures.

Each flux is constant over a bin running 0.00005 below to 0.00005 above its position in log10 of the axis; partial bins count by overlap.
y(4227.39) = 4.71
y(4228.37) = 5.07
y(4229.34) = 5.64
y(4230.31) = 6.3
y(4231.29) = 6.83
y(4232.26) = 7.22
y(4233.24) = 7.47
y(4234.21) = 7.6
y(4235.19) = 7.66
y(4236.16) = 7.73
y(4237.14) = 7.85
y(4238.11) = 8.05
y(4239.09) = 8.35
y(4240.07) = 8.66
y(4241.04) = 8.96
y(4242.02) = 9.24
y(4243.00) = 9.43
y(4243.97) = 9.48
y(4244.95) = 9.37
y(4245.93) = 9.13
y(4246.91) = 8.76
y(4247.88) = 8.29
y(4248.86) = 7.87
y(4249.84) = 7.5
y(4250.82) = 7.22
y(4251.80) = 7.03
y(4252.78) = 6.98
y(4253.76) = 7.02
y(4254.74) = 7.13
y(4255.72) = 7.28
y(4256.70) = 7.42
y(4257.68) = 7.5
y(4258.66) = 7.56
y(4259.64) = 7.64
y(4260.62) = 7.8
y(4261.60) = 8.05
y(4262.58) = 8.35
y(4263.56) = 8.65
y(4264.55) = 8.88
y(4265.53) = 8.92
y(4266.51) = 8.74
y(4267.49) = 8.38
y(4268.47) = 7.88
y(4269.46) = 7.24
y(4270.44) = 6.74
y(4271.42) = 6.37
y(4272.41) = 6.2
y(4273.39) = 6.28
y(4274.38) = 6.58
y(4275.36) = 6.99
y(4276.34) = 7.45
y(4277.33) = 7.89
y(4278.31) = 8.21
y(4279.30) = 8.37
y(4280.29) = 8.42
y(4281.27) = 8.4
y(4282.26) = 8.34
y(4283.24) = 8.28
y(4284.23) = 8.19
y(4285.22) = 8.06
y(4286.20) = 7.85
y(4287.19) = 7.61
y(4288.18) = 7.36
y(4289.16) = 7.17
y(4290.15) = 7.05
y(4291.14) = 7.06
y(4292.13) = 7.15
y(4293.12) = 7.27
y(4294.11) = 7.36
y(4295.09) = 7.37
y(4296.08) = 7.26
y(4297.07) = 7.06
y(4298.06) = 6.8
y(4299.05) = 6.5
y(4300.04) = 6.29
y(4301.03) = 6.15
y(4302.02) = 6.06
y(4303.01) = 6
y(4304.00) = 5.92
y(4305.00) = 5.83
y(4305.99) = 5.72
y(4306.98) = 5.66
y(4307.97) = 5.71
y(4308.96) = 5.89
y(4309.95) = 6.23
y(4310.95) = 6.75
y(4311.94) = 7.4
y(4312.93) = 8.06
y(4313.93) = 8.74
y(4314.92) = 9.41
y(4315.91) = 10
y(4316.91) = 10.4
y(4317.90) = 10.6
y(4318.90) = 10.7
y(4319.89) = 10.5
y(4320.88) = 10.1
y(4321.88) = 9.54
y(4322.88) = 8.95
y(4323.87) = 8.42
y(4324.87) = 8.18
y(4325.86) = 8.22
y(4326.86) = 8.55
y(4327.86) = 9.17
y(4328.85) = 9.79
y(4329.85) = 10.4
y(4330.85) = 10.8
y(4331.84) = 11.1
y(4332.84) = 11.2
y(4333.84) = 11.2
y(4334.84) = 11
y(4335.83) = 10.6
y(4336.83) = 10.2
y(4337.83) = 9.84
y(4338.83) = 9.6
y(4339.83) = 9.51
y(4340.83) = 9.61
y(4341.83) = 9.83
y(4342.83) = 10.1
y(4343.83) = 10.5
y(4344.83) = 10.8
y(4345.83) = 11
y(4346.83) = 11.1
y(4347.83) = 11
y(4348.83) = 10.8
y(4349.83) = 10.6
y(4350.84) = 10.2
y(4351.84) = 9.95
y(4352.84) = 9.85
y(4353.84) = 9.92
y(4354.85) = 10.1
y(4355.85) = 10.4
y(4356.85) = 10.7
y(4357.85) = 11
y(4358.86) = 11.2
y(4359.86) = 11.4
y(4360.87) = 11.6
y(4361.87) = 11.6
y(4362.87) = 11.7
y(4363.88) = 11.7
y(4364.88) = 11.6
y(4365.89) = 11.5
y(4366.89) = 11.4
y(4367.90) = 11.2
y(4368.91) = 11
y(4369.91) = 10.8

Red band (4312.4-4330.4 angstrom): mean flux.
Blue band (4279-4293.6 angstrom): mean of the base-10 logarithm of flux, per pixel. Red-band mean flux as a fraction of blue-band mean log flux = 10.6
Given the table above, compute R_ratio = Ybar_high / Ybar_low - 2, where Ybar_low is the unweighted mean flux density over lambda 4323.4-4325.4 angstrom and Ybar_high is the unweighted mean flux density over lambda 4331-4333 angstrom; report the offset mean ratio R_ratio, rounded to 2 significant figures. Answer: -0.66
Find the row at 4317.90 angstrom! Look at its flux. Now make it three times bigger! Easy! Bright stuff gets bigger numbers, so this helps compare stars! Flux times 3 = 31.8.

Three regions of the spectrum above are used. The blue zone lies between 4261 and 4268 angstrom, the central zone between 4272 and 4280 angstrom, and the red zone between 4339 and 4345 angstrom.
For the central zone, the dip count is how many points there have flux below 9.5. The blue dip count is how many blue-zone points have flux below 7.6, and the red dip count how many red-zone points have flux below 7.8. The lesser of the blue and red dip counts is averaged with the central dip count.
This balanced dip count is 4.0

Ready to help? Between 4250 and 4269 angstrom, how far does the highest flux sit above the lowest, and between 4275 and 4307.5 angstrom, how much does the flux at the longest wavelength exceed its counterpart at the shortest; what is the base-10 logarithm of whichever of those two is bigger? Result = 0.288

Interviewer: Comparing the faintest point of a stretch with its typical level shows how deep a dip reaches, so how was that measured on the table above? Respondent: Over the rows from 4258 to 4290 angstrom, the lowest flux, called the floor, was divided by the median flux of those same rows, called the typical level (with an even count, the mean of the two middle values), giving 0.79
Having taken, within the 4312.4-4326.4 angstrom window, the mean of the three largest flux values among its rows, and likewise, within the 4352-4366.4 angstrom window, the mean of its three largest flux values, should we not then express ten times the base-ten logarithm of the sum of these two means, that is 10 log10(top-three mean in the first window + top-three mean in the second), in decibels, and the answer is 13.5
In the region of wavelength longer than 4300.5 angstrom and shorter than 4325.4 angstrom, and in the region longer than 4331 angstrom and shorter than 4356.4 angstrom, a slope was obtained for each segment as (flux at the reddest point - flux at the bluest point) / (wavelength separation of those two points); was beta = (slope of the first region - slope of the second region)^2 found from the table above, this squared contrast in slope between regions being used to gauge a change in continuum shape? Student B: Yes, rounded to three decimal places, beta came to 0.013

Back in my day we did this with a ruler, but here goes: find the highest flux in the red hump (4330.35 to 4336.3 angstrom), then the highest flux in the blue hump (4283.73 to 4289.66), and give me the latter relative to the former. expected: 0.73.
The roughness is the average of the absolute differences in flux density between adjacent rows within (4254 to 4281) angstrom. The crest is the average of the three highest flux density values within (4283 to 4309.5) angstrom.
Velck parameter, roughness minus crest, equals -7.9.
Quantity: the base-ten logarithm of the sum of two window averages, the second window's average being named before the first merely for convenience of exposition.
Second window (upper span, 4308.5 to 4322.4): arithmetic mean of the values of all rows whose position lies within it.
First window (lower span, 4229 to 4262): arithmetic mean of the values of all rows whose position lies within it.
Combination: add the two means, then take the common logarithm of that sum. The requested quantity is 1.22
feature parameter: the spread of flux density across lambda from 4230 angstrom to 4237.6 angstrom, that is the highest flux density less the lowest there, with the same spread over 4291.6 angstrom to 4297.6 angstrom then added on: 1.9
